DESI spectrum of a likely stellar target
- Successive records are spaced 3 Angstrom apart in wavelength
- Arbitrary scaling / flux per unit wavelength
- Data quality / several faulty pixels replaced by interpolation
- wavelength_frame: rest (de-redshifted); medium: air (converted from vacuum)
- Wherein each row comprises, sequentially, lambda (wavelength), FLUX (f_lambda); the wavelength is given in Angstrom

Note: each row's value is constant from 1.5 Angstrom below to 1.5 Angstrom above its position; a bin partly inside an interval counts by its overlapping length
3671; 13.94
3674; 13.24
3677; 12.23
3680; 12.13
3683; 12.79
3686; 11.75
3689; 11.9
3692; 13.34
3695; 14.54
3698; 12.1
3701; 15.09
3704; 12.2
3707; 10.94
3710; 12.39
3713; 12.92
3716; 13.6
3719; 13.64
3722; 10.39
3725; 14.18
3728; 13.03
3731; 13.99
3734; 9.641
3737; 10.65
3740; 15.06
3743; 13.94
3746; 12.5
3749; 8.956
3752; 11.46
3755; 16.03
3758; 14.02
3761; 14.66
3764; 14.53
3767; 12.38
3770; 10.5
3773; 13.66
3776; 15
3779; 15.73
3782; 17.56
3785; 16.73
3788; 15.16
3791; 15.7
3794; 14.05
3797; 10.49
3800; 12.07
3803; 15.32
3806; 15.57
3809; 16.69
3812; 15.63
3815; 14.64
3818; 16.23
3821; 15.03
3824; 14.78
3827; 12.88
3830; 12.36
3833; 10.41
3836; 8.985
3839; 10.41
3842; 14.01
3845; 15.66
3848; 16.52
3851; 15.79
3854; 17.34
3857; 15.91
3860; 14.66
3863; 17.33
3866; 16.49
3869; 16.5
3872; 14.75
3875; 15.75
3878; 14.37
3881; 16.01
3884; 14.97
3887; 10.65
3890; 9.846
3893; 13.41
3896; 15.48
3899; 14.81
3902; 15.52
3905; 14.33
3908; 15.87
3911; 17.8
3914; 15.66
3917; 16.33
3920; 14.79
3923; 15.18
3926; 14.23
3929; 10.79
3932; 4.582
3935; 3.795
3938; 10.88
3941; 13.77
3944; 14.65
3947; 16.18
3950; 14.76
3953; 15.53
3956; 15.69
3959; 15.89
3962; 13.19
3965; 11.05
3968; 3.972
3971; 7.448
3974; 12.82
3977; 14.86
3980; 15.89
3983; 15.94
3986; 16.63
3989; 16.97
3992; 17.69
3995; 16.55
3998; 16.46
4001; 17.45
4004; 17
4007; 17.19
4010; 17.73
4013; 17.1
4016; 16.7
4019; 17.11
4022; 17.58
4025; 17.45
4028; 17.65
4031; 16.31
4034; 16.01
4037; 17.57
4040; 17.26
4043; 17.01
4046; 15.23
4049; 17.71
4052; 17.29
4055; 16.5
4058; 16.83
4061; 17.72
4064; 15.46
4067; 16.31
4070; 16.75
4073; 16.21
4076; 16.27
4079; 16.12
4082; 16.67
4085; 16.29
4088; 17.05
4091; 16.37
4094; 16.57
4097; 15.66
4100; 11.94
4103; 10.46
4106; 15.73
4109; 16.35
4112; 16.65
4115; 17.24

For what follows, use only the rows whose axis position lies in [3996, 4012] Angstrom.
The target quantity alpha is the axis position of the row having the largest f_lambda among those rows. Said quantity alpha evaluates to 4010 Angstrom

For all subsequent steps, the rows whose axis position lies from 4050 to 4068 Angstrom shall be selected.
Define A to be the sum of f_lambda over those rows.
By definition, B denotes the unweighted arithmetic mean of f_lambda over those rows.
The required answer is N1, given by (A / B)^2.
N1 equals 36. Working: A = 100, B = 16.7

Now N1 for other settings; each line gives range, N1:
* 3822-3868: 225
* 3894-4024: 1849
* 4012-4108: 1024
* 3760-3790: 100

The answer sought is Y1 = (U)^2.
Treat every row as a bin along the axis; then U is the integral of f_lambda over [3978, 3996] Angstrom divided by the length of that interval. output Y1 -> 274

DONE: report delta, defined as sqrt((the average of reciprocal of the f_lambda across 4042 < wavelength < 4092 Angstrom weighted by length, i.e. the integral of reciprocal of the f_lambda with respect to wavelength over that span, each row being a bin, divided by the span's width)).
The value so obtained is 0.246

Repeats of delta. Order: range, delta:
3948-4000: 0.284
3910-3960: 0.299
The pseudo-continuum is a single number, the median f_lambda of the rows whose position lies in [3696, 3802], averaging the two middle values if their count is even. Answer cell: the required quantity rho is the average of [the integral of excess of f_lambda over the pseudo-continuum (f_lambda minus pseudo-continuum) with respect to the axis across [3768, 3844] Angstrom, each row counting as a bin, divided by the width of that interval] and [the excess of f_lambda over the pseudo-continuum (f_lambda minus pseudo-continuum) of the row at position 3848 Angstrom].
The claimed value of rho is 1.6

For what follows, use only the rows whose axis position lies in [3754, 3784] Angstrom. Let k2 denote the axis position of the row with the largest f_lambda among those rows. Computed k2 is 3782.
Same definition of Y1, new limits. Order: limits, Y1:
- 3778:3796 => 246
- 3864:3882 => 246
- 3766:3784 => 203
